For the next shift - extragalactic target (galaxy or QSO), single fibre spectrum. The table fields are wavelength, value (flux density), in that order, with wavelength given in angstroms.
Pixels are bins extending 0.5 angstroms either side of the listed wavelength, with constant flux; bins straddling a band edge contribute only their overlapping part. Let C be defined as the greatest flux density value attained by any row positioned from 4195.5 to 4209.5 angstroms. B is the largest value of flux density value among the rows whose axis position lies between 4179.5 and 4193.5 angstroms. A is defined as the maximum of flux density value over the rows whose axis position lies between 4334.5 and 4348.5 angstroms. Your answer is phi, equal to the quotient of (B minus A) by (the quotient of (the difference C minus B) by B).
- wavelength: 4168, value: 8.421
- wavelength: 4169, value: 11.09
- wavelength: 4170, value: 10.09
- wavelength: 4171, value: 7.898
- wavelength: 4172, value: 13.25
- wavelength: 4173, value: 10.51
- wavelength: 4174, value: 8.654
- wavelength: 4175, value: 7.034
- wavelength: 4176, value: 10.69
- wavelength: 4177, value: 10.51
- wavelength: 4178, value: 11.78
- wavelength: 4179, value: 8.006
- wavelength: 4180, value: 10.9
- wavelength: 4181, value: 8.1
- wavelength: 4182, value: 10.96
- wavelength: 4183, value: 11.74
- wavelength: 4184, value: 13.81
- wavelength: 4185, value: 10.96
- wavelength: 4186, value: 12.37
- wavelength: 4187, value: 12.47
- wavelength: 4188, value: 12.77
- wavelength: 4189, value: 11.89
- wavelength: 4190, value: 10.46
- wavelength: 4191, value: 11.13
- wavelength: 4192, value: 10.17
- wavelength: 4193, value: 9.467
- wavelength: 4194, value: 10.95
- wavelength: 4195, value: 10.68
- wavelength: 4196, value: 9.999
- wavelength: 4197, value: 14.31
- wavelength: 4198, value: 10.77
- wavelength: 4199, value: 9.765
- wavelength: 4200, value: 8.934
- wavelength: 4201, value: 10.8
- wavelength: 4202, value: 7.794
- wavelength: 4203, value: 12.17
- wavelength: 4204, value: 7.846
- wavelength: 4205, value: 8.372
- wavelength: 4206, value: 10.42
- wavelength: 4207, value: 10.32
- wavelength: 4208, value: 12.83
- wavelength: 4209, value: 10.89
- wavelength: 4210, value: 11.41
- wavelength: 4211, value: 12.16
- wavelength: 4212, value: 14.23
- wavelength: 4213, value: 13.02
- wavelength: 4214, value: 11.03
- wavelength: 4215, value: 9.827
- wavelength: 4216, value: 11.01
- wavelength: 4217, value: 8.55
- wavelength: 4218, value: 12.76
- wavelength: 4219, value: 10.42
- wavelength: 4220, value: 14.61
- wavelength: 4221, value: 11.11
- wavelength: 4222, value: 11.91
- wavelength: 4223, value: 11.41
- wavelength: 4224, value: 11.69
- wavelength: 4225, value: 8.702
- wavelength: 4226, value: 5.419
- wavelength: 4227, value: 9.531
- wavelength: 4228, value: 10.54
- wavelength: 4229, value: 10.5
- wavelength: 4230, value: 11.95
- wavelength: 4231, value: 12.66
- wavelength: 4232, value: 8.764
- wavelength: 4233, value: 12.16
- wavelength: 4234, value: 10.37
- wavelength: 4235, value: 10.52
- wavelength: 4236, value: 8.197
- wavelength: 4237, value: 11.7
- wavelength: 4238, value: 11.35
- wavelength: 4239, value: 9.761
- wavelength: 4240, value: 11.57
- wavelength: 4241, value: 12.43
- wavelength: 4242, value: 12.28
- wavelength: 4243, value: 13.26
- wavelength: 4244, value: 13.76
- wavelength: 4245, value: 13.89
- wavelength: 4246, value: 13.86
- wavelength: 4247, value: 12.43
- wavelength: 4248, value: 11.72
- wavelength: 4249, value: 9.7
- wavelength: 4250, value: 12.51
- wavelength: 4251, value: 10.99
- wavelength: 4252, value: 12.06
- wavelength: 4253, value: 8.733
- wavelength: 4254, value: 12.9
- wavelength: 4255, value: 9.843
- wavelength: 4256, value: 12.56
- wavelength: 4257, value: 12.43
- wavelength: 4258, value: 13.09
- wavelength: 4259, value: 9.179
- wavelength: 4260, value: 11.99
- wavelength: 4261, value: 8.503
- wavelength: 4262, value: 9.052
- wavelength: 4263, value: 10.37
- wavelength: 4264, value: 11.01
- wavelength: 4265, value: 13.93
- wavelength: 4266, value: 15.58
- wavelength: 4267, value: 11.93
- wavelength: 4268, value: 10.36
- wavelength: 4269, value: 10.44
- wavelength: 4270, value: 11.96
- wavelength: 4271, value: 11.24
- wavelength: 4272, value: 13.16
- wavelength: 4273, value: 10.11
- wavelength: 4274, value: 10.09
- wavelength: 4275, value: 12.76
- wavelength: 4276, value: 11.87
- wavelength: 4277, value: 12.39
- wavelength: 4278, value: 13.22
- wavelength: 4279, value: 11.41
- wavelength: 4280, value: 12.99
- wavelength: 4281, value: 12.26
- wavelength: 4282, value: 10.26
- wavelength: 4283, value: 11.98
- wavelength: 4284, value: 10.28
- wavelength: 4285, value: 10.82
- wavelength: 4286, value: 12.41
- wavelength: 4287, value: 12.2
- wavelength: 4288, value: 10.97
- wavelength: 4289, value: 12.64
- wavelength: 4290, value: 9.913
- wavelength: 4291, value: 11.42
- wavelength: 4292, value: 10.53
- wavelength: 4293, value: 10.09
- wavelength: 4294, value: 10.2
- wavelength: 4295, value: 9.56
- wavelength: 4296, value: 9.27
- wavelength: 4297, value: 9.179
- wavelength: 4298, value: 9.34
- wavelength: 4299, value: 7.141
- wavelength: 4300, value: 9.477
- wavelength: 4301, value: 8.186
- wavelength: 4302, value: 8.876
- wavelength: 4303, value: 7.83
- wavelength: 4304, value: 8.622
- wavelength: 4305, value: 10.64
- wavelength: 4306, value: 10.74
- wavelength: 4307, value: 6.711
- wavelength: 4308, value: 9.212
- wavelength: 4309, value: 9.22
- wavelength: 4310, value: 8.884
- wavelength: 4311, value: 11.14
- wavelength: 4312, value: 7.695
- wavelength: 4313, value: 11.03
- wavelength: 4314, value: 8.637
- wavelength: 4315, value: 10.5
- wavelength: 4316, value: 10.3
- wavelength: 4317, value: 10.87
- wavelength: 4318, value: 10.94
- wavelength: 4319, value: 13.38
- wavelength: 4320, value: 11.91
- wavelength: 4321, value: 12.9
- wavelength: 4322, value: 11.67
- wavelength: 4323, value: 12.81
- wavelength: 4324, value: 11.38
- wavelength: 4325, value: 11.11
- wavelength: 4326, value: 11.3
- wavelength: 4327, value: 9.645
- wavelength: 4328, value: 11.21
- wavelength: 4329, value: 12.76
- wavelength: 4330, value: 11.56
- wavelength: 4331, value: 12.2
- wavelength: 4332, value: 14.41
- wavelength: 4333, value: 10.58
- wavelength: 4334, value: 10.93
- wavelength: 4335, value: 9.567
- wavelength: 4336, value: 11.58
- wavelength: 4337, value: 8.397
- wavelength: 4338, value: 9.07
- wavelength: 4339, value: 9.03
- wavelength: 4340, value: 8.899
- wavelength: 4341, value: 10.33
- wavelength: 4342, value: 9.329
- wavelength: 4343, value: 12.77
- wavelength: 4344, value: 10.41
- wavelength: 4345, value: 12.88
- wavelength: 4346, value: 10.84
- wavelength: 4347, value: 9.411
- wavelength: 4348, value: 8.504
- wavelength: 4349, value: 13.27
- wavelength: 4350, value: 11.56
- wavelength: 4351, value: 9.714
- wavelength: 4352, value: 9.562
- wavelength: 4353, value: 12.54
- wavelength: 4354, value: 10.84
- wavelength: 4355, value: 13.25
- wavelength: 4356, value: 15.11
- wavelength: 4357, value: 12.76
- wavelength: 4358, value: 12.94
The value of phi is 26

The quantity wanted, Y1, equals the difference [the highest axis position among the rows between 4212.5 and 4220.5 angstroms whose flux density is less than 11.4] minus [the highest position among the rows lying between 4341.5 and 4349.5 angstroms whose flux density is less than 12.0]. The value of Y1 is -129 angstroms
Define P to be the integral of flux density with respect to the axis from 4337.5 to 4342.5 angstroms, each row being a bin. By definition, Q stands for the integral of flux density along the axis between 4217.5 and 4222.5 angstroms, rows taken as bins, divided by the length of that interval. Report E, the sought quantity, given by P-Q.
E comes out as 34.5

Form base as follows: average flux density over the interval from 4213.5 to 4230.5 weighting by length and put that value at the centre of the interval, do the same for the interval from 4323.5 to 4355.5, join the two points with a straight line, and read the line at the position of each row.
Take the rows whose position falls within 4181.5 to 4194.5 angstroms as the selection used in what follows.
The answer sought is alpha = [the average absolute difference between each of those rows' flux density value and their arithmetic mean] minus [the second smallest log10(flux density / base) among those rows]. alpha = 0.97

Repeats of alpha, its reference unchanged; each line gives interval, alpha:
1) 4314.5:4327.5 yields 0.86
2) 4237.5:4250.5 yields 1.10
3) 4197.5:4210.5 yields 1.39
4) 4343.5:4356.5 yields 1.66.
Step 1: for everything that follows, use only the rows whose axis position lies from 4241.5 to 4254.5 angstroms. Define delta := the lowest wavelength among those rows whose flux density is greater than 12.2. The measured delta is 4242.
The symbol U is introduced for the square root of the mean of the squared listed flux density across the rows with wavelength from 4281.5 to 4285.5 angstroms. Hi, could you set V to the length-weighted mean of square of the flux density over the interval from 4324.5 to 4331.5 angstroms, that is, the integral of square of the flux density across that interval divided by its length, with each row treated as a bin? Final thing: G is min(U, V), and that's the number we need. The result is 10.9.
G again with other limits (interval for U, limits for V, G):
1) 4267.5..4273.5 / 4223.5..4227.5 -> 11.3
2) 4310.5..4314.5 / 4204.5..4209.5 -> 9.7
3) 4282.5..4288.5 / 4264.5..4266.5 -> 11.5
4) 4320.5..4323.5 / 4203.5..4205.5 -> 12.5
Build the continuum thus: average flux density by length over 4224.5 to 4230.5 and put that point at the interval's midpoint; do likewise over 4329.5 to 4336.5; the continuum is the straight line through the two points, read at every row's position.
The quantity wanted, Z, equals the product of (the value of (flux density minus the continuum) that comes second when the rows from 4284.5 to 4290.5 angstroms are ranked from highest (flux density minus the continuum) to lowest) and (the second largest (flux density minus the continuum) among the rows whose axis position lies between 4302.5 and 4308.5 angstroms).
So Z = -1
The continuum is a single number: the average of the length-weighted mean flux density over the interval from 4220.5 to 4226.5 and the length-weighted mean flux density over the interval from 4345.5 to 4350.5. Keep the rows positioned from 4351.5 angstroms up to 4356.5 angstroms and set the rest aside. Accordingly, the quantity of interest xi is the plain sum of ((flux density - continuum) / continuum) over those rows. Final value 0.9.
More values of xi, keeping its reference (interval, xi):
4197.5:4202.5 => -0.4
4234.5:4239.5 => 0.0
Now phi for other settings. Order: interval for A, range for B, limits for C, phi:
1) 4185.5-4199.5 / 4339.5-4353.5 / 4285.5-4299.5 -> 22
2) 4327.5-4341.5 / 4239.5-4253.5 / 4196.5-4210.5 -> -17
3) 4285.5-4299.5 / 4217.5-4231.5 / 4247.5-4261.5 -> -19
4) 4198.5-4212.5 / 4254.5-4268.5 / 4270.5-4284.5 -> -9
